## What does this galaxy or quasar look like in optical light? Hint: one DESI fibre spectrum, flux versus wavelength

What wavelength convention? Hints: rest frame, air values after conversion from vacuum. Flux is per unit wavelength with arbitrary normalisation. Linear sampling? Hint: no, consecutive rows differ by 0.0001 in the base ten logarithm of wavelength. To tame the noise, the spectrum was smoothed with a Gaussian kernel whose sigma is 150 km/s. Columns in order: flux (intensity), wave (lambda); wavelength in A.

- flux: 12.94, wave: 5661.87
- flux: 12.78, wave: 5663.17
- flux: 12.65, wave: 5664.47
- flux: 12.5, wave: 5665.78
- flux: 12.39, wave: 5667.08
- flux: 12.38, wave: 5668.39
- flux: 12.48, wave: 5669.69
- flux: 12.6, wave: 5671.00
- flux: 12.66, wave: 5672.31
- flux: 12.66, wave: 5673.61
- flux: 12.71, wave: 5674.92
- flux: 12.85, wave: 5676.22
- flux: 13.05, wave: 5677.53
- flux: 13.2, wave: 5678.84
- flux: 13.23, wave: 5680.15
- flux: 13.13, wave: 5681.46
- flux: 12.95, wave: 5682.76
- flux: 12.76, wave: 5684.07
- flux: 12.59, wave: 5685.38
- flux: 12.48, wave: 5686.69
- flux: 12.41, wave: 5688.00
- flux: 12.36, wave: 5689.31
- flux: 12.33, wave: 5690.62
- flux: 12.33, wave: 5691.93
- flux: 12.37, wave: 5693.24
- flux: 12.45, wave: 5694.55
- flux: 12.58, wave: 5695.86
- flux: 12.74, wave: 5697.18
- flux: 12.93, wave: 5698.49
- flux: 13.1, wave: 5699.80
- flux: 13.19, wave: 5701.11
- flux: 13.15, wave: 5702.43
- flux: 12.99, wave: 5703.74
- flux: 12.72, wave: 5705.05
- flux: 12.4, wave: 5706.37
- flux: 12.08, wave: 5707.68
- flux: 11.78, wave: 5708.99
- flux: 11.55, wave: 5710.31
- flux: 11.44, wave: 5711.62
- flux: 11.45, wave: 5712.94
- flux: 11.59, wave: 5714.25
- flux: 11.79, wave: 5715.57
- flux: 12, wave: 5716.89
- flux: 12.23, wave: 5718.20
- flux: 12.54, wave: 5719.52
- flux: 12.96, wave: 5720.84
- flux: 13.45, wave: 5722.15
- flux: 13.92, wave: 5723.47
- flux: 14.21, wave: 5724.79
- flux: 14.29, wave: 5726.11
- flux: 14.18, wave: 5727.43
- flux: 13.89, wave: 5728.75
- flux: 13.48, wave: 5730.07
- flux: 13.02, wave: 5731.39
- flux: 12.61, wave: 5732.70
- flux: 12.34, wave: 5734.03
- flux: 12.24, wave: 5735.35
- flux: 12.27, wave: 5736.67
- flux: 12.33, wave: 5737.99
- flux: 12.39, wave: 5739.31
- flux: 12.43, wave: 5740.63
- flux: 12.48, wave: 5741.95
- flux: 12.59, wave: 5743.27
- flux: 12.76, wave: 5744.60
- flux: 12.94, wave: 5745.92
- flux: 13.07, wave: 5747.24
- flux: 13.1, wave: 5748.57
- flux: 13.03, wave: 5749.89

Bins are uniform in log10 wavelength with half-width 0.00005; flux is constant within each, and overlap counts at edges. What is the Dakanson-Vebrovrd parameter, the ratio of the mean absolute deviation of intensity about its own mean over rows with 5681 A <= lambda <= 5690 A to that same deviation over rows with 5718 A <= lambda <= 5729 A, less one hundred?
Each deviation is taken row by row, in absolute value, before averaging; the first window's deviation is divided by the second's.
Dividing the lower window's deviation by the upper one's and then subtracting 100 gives -99.6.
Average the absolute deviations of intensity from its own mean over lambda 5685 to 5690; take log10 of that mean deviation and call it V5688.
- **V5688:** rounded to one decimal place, -1.1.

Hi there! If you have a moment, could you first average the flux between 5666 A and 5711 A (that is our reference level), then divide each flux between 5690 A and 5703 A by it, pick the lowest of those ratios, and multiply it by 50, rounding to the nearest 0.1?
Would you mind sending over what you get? 48.8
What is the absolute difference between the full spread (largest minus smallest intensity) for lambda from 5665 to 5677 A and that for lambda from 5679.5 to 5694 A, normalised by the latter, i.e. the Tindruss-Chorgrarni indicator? 0.48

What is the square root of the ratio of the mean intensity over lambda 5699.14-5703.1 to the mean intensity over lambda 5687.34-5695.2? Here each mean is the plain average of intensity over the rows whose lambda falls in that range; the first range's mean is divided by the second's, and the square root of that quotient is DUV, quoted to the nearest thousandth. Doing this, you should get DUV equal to 1.031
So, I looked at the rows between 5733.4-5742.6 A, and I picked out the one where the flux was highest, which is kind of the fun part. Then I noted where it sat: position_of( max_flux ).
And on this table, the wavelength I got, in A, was 5741.95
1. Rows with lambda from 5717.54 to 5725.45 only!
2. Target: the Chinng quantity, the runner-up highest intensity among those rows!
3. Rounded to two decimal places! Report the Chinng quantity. 13.92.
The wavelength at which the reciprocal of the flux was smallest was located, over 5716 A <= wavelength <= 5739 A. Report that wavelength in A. 5726.11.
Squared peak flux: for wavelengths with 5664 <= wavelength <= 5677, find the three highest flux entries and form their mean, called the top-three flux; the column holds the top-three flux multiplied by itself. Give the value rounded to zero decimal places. 162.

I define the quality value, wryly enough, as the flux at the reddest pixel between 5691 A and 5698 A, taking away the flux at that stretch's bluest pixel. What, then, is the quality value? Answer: 0.41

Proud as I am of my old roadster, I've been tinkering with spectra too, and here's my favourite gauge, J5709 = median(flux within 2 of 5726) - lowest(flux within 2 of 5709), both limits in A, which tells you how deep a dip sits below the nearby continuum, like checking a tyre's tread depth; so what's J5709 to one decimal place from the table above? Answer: 2.7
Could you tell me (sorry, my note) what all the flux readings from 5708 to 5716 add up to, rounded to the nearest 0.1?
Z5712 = 69.6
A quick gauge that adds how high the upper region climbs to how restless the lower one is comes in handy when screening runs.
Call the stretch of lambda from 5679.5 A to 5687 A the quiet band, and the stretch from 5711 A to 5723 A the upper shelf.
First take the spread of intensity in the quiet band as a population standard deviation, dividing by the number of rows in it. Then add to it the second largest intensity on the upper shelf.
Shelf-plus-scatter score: 13.2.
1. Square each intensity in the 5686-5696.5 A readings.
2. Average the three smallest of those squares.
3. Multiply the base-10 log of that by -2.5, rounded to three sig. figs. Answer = -5.46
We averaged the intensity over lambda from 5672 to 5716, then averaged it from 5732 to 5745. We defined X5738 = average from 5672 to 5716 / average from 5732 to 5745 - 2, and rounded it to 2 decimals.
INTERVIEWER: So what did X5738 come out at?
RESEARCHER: -0.99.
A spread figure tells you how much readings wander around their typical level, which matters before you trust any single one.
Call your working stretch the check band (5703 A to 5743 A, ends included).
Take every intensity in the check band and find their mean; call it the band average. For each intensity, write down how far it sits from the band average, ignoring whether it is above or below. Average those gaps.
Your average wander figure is 0.7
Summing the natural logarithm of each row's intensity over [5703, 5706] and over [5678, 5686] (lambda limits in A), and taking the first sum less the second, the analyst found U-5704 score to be -10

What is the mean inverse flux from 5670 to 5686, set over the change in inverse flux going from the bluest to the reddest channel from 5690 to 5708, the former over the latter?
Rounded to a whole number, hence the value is 46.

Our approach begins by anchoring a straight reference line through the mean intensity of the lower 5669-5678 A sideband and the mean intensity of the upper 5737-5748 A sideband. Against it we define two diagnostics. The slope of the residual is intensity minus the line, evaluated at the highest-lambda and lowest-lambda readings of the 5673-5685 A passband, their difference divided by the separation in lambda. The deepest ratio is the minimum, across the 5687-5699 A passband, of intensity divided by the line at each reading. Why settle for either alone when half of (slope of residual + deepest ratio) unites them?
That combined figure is 0.491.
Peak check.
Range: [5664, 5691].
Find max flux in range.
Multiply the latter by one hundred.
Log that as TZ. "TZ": 1323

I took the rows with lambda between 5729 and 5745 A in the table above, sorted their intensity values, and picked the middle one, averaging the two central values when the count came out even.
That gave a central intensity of 12.5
